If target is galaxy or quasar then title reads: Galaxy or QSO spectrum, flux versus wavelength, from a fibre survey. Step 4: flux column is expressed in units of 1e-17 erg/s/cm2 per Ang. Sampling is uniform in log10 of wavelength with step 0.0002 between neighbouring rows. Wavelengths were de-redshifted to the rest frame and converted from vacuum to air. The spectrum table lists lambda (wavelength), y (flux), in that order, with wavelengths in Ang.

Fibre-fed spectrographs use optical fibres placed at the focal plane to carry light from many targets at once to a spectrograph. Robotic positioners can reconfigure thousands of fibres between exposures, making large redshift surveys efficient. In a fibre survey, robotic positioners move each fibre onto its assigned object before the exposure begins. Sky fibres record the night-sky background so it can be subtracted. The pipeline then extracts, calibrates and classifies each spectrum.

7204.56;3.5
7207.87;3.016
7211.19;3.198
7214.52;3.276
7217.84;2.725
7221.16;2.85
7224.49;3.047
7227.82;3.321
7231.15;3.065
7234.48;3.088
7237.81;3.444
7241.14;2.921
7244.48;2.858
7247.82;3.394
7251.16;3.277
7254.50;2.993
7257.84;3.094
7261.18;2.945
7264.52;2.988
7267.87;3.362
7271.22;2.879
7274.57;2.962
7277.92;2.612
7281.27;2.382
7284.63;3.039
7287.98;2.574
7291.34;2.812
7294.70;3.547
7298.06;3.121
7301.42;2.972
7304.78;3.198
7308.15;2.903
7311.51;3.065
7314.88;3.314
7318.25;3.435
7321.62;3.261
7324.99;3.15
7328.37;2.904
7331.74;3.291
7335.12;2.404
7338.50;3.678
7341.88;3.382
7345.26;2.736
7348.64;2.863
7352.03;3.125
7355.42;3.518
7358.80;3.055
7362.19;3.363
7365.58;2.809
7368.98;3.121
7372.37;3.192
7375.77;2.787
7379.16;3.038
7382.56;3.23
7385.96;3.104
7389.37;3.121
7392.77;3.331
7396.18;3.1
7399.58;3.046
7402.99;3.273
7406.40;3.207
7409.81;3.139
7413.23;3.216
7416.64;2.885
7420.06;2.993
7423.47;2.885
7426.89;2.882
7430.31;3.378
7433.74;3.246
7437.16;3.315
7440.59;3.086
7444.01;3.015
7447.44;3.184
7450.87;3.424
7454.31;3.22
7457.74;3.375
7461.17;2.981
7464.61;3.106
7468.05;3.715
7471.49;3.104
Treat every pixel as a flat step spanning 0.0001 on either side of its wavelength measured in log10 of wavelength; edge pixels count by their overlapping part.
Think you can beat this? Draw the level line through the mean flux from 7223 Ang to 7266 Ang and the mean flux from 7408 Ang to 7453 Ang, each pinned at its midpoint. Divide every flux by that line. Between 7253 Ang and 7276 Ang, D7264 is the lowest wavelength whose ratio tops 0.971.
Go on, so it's 7257.84 Ang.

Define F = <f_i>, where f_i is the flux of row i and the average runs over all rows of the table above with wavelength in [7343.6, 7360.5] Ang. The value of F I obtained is 3.06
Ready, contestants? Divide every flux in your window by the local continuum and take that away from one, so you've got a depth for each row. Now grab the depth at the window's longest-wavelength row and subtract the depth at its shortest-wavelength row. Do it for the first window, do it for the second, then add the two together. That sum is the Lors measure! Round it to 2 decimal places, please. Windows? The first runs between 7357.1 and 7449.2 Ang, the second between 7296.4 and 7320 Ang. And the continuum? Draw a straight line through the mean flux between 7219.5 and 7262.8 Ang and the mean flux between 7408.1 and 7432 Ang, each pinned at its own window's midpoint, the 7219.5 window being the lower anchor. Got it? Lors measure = -0.15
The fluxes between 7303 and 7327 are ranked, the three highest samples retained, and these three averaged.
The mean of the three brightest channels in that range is 3.34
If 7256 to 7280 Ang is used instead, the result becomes 3.15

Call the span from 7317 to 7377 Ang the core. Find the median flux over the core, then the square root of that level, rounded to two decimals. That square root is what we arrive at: 1.77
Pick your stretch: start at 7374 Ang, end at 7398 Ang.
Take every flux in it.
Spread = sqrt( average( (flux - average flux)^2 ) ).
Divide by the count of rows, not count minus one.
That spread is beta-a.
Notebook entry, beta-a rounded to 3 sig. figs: 0.157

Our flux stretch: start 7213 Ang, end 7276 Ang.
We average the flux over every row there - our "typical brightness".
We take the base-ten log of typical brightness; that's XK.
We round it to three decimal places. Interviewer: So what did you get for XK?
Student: 0.488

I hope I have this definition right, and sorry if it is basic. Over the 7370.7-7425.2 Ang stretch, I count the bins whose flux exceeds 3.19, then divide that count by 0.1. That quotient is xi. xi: 60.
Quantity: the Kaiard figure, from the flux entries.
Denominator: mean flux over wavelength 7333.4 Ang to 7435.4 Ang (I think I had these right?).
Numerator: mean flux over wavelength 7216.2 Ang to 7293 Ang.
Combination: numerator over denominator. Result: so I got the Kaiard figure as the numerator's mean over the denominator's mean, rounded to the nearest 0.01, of 0.96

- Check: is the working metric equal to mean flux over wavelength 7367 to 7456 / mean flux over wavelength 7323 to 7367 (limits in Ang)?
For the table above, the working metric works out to 1.01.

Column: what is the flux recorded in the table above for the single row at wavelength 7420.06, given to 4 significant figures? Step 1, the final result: 2.993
